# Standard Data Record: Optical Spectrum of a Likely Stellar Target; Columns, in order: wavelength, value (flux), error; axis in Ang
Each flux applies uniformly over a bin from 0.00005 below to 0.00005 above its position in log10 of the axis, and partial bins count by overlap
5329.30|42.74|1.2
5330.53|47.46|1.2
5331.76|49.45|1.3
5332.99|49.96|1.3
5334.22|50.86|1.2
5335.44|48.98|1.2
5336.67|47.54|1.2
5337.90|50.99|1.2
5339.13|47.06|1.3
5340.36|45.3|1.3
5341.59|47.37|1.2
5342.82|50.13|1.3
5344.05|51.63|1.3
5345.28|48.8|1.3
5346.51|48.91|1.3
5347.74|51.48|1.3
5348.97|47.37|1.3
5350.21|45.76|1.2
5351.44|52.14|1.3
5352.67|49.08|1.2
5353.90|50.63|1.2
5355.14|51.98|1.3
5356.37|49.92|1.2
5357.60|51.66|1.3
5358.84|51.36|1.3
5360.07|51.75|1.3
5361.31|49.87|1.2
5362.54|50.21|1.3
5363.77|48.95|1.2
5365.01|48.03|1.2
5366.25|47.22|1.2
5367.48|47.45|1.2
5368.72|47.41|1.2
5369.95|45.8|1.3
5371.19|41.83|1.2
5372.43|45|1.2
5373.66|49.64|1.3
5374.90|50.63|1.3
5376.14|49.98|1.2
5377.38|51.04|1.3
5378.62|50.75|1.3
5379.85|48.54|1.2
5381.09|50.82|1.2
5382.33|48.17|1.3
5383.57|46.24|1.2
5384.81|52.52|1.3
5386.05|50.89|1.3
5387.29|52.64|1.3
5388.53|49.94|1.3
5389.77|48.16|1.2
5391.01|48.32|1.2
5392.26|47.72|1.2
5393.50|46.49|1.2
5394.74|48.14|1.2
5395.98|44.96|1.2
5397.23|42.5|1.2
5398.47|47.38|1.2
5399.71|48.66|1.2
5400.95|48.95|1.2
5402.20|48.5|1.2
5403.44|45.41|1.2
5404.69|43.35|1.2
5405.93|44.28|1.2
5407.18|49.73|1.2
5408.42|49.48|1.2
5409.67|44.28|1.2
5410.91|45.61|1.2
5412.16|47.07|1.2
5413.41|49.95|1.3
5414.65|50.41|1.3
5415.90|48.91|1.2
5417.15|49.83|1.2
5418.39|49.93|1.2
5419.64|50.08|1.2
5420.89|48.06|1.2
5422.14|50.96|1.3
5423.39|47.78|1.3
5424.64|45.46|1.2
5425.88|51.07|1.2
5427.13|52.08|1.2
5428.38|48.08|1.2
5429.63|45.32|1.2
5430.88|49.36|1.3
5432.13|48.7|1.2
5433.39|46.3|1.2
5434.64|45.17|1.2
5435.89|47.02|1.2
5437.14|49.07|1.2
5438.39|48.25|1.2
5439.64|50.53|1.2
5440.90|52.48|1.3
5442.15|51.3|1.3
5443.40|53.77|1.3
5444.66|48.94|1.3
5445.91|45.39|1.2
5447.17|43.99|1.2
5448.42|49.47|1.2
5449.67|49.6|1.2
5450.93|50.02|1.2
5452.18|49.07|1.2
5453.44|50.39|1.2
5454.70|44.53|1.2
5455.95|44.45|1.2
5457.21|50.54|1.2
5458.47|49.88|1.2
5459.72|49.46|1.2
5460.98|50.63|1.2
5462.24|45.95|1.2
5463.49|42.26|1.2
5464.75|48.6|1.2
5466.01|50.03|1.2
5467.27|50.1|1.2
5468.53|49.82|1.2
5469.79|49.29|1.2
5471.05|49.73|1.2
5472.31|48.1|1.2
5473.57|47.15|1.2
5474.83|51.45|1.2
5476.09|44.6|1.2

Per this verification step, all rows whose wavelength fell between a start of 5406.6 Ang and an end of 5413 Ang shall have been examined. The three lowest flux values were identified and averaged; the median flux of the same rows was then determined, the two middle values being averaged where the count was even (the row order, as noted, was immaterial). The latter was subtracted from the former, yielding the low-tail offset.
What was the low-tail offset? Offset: -1.4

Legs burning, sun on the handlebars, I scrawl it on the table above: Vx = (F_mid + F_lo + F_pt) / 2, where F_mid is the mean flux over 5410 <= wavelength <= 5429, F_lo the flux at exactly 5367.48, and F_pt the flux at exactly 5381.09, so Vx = 73.6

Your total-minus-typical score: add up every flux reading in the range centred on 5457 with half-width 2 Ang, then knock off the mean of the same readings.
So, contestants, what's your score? 97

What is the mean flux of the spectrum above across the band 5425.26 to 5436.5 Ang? 48.1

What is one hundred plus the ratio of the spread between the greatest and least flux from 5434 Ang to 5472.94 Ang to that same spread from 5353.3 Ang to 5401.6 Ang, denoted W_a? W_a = 101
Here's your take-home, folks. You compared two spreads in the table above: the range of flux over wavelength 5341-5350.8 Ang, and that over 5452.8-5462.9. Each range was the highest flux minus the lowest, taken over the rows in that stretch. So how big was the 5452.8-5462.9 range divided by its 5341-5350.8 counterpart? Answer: 1.05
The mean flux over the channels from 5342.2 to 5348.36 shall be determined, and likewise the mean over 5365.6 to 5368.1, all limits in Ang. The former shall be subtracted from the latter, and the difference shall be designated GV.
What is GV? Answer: -2.9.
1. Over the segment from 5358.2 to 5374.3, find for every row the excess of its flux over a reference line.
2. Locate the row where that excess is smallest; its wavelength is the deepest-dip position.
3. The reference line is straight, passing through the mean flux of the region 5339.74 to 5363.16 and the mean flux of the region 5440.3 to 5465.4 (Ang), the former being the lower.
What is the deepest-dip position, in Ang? 5371.19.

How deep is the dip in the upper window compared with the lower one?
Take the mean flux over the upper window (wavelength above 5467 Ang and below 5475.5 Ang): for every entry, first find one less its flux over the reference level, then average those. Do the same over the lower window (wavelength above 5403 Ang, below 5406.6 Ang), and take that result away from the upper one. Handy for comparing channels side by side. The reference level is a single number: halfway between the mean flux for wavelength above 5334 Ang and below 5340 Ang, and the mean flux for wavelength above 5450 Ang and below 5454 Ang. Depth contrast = -0.10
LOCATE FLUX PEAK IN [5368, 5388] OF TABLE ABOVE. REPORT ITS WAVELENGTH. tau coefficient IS 5387.29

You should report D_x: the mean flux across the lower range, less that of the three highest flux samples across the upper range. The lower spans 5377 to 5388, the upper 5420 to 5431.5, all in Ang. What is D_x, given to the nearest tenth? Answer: -1.2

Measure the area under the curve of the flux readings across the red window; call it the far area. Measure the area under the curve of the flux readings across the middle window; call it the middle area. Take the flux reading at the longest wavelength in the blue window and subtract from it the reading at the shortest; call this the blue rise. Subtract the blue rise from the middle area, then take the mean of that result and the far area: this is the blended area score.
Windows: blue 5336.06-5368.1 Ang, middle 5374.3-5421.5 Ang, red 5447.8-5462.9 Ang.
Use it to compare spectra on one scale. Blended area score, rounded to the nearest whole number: 1509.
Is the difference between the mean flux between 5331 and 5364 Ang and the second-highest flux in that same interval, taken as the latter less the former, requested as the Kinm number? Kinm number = 2.4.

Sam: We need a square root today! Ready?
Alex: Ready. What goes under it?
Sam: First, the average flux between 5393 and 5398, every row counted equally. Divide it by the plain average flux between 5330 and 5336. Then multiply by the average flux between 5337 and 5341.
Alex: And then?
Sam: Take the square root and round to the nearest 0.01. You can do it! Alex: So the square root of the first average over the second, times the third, 6.64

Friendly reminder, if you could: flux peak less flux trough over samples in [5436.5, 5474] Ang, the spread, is 11.5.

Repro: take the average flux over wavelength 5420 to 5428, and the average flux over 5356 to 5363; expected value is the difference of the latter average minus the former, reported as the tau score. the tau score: 1.6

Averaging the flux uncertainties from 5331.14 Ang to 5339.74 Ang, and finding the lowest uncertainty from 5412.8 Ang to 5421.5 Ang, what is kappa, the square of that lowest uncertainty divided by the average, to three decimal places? 1.159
